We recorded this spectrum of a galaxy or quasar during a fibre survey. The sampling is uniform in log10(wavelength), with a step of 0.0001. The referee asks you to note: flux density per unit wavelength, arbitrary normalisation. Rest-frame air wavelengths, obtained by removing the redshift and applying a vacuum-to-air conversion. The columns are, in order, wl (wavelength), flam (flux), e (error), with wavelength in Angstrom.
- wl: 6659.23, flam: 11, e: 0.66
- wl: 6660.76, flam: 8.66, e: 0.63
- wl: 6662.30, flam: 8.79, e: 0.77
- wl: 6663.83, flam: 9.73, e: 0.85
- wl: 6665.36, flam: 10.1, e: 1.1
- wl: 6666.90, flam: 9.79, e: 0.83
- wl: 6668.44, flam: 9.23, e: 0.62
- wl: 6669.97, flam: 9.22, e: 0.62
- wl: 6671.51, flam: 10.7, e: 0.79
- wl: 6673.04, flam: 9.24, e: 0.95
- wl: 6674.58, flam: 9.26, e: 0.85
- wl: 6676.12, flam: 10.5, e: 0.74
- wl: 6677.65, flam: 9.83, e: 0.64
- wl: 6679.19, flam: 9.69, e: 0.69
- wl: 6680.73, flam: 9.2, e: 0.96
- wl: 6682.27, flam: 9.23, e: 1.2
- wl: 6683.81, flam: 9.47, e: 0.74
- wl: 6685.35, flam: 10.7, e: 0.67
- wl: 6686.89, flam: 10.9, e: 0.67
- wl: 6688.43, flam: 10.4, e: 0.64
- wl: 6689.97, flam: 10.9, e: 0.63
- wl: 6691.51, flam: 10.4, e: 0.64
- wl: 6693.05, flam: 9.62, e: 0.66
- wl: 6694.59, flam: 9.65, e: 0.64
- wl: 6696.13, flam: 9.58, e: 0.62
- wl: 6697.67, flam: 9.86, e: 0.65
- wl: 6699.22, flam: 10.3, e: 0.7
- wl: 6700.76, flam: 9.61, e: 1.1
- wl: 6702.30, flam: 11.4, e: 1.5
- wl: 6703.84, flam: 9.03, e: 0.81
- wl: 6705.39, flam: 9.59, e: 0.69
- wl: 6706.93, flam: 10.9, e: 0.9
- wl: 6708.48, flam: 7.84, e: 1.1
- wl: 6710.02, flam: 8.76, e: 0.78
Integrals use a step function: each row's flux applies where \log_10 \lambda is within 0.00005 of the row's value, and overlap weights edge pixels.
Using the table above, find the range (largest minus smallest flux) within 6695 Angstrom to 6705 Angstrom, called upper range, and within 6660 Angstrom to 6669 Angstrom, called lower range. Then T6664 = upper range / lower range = 1.6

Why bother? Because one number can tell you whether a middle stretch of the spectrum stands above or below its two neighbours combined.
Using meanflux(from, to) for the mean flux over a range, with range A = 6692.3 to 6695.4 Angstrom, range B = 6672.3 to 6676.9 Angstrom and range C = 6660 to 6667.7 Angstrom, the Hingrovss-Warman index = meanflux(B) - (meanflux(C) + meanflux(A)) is -9.38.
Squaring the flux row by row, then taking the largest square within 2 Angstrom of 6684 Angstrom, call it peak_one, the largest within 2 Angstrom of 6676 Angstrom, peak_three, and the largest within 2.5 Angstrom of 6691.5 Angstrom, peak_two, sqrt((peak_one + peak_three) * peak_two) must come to 163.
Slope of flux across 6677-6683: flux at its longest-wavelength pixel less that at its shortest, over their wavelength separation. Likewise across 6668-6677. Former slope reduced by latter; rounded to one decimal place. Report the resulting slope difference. -0.3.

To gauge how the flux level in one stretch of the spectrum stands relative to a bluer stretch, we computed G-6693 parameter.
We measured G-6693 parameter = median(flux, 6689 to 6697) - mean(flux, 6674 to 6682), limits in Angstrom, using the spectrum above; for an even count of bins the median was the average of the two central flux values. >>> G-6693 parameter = 0.0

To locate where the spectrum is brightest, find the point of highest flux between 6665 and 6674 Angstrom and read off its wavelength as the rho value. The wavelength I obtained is 6671.51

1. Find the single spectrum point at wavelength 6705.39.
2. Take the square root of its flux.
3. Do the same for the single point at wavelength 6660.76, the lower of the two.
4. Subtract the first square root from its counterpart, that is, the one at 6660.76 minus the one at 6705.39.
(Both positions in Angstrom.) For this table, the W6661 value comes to -0.15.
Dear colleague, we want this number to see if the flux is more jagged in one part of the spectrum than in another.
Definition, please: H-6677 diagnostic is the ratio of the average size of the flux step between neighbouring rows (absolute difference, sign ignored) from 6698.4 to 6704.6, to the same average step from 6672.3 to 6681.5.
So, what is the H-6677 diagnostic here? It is 3.2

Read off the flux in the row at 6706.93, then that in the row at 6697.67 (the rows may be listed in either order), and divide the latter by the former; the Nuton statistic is 0.90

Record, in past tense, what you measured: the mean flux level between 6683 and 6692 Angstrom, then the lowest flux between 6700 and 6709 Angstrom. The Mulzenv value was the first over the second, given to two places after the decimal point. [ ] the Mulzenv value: 1.33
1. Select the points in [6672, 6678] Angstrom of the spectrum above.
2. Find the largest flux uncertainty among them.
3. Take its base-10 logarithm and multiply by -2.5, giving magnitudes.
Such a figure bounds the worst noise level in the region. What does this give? 0.1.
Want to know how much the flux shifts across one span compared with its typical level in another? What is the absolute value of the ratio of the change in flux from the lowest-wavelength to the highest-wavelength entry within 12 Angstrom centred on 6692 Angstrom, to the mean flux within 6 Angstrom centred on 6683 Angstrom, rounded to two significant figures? 0.11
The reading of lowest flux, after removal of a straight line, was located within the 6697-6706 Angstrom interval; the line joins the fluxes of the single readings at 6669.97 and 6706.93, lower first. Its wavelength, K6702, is 6703.84 Angstrom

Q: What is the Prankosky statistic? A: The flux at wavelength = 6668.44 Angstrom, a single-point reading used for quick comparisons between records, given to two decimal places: 9.23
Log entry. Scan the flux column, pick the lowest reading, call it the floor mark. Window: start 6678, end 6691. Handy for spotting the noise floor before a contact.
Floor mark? 9.2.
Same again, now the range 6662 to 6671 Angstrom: 8.79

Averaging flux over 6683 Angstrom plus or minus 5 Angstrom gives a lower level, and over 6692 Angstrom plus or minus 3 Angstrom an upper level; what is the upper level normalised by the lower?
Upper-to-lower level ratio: 1.03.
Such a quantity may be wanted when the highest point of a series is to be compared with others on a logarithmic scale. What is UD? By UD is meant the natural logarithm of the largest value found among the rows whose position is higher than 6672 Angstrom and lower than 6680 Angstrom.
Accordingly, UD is 2.351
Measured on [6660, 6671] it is 2.313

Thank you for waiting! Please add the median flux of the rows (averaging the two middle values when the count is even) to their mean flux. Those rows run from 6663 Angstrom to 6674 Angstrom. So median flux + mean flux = 19.4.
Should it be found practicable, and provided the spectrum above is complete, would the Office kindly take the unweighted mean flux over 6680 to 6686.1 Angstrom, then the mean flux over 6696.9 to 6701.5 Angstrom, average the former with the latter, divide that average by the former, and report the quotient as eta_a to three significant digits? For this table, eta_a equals 1.01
